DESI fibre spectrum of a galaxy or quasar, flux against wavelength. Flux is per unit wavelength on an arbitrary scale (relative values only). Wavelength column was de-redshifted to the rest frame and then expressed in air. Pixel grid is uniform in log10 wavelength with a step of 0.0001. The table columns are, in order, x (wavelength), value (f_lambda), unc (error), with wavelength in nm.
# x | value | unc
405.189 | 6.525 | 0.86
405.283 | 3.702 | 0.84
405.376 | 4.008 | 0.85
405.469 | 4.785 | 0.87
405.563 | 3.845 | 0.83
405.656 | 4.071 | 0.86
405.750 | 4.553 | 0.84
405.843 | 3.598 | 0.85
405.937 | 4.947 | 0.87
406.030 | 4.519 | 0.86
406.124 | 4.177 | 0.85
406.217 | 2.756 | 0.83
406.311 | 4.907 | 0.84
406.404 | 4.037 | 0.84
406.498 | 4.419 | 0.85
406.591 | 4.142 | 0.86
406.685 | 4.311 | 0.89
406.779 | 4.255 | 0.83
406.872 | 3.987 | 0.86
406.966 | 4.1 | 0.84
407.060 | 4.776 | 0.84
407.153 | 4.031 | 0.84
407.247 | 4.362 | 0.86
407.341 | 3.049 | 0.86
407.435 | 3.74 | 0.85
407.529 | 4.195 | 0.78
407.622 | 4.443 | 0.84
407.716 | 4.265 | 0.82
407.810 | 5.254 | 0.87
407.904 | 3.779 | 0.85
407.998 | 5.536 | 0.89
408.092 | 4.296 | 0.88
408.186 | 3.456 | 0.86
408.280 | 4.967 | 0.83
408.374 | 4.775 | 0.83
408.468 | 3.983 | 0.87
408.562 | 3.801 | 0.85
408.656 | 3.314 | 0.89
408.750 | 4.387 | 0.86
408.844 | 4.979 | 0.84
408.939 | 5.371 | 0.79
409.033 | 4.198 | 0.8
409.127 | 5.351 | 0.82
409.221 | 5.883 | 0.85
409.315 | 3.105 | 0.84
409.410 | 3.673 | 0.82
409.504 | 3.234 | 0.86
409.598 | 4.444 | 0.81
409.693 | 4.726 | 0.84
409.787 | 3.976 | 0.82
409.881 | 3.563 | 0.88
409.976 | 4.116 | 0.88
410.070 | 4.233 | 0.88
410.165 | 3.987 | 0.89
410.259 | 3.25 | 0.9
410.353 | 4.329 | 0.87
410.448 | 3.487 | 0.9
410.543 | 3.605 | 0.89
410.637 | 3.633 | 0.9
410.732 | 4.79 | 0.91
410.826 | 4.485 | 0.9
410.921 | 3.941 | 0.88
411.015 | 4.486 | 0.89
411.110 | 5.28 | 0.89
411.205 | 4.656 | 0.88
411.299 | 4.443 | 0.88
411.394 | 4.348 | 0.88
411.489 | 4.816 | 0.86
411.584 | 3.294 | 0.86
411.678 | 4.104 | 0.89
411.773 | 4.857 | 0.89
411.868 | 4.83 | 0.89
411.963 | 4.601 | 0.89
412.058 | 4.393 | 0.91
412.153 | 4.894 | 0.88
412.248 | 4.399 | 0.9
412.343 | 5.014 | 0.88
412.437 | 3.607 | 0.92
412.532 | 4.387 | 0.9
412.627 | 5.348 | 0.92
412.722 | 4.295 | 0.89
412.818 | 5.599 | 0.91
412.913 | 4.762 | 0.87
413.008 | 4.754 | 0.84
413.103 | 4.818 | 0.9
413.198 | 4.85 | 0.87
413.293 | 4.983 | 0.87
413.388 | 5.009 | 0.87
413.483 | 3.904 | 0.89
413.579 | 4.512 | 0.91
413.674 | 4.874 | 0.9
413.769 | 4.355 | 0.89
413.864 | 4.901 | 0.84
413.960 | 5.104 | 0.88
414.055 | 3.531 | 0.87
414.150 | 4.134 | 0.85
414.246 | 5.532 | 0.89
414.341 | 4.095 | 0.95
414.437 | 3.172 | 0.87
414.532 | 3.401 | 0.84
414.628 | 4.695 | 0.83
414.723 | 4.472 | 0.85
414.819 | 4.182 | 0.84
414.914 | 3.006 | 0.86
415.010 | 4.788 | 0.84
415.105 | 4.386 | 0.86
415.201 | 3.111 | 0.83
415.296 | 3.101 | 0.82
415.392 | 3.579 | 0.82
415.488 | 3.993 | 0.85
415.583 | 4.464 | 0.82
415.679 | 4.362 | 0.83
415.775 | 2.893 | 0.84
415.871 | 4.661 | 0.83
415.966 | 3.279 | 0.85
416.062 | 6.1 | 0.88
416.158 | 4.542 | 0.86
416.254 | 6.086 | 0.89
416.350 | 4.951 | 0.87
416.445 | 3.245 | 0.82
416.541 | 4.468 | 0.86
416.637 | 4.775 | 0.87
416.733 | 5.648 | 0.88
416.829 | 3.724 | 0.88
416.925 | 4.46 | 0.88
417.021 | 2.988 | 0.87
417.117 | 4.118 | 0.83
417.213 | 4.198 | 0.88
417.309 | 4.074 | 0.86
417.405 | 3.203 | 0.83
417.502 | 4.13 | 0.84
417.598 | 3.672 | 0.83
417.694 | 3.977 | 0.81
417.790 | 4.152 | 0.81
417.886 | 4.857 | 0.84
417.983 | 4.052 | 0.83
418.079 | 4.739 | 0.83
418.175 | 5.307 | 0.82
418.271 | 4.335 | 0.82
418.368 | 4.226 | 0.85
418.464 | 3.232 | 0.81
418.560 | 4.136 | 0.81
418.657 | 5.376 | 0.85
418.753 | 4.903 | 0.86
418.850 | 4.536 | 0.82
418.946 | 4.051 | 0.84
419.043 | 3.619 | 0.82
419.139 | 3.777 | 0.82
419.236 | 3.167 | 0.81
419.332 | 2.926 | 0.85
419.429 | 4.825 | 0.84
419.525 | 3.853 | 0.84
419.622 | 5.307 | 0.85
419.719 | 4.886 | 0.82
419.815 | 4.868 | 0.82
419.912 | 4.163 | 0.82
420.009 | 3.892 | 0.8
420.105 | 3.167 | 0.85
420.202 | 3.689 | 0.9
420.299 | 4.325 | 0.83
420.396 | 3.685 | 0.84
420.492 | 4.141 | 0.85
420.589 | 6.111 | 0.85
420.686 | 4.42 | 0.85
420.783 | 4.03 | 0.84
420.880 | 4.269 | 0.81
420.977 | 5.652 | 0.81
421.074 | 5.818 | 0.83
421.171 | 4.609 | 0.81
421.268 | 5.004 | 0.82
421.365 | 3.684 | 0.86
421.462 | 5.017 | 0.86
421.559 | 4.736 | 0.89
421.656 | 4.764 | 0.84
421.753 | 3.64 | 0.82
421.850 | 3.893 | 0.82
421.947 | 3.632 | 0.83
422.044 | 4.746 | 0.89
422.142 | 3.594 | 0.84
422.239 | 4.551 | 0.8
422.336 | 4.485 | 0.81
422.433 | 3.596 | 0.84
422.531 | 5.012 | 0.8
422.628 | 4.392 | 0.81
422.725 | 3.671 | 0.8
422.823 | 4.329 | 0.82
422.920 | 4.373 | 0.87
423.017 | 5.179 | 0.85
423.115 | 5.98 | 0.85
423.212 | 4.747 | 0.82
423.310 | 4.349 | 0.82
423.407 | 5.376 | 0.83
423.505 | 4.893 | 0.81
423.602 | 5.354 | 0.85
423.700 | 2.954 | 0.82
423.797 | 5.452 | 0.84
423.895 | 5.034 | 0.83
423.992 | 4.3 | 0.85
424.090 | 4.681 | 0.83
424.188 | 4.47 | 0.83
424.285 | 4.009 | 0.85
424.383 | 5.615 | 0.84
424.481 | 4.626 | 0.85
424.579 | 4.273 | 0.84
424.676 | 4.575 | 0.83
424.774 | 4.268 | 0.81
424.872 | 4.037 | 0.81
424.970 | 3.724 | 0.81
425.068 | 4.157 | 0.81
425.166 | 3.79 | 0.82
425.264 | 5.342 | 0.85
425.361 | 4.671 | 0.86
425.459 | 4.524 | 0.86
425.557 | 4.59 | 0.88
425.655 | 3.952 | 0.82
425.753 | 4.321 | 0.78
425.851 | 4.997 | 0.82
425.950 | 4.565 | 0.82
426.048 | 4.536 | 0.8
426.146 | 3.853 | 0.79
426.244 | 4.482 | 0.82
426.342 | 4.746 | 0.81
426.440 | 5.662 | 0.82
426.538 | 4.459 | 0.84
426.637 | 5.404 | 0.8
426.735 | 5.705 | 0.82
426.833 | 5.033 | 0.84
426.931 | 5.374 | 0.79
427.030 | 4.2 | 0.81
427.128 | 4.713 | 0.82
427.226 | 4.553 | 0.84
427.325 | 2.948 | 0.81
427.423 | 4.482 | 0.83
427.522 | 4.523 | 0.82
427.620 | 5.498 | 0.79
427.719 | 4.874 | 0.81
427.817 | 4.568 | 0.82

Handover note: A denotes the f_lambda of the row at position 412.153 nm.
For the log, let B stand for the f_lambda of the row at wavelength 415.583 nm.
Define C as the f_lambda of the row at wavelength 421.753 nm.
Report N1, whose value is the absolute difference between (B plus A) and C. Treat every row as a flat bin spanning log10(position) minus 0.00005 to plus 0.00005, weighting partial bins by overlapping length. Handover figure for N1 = 5.7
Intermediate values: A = 4.894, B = 4.464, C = 3.64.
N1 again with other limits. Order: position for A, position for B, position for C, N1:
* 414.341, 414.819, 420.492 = 4.1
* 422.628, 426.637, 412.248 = 5.4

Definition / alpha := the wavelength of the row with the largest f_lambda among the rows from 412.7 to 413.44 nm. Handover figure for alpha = 412.818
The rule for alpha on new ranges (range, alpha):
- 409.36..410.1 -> 409.693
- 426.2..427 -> 426.735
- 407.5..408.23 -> 407.998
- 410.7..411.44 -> 411.110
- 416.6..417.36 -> 416.733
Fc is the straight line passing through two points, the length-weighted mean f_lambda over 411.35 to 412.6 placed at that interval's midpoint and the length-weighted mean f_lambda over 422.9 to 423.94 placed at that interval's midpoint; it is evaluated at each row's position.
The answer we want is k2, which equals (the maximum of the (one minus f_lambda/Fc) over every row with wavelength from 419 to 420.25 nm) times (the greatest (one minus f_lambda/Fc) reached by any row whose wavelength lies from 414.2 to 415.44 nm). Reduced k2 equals 0.130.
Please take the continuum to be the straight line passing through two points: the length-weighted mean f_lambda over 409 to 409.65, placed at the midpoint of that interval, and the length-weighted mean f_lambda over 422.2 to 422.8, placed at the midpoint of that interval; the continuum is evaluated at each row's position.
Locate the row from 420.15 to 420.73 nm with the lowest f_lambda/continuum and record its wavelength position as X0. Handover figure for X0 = 420.396 nm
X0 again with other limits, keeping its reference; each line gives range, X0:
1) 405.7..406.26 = 406.217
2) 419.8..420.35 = 420.105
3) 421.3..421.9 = 421.753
